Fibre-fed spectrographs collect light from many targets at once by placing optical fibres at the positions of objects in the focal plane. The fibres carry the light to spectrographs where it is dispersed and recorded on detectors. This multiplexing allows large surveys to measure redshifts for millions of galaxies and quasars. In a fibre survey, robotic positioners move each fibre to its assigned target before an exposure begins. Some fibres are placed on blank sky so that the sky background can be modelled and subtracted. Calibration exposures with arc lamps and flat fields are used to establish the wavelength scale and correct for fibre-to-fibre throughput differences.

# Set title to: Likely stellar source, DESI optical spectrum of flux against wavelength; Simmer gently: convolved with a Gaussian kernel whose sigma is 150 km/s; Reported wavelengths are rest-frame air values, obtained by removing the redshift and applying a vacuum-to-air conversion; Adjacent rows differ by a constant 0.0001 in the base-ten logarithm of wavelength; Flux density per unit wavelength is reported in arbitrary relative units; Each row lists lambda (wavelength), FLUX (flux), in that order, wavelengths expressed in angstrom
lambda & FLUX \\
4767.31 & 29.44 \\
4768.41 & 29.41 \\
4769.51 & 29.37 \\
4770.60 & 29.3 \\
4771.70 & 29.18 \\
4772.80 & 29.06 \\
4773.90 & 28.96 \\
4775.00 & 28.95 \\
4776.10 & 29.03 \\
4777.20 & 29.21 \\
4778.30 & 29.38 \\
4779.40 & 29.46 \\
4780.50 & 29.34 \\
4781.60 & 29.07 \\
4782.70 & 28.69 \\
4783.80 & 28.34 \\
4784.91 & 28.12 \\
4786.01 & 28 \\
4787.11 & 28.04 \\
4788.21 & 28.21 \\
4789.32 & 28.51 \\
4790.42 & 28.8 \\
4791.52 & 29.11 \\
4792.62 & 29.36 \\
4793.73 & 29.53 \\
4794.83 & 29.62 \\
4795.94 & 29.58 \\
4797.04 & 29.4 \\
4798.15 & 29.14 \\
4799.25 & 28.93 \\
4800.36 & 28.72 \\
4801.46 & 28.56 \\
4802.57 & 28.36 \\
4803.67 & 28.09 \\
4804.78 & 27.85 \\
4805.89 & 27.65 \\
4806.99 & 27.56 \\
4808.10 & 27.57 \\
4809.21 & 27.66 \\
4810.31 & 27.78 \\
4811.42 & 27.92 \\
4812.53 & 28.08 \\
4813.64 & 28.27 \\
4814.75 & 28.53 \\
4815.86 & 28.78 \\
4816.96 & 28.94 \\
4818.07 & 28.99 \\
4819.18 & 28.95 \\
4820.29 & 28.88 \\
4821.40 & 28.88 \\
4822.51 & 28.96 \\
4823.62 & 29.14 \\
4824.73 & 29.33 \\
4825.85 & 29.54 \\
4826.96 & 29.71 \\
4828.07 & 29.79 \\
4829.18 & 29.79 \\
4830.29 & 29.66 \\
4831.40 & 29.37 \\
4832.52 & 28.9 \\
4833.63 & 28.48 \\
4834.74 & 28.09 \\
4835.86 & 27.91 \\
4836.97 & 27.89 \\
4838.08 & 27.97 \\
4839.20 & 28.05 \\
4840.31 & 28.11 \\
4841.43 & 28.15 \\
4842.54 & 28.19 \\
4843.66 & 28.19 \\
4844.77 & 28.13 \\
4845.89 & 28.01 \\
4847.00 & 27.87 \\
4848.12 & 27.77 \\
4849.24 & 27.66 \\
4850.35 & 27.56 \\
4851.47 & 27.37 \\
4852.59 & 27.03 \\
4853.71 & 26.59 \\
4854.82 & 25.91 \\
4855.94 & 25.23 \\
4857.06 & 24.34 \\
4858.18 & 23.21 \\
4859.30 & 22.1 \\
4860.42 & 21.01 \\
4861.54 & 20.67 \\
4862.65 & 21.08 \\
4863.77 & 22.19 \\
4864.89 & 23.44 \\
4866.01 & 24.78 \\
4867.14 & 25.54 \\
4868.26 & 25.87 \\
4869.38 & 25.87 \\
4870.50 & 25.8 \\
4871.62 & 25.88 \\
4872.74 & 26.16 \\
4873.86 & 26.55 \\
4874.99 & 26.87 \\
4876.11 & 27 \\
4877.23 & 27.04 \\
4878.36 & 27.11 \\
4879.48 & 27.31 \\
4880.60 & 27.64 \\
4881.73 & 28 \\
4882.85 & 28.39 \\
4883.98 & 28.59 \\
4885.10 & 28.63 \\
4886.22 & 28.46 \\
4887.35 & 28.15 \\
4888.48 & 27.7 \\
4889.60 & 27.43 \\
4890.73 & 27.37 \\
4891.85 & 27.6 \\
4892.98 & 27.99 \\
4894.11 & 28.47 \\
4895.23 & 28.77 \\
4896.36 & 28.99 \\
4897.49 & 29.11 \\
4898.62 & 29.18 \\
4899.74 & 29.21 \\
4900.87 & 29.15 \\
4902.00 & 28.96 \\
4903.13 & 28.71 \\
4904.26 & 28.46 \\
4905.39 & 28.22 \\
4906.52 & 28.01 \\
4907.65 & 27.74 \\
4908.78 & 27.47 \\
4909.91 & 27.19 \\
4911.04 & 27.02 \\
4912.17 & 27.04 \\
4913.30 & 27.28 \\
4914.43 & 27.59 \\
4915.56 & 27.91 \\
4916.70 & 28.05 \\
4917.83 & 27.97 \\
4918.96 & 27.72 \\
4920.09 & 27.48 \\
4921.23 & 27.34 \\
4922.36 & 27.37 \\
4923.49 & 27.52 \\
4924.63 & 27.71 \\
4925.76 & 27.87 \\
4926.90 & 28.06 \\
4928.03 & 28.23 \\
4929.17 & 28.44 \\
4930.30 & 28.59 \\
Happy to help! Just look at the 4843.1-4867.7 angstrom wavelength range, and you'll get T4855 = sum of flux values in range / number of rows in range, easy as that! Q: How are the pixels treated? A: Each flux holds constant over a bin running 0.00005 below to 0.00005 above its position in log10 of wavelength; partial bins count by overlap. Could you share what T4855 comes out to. 25.3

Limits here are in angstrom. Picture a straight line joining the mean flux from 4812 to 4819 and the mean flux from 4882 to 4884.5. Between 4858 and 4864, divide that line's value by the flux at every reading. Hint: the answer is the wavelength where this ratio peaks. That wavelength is 4861.54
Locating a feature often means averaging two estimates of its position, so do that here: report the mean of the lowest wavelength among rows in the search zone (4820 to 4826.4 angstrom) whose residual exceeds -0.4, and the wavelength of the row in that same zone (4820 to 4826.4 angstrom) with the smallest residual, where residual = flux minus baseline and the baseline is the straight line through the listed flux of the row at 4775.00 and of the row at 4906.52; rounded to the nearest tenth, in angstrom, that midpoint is 4820.3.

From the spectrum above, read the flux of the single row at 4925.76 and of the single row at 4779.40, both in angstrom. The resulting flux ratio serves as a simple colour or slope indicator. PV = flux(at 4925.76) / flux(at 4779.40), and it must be 0.946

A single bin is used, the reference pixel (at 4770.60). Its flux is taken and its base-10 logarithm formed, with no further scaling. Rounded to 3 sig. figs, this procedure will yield 1.47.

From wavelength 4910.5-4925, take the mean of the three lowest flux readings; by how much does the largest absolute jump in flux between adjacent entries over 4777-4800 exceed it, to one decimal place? -26.7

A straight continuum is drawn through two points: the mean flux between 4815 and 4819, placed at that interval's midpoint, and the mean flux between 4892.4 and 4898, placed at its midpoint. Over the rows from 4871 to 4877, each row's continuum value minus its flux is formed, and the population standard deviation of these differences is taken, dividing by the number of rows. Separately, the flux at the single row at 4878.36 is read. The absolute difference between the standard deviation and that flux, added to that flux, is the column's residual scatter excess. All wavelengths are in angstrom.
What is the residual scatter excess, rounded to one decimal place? 53.8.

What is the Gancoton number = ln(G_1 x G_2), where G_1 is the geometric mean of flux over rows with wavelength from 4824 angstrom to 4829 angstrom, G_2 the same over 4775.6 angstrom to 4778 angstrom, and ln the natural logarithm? 6.76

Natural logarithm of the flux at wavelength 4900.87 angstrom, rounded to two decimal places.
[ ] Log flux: 3.37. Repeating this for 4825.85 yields 3.39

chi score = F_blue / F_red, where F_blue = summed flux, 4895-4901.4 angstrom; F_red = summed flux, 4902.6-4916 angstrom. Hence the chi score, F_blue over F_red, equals 0.5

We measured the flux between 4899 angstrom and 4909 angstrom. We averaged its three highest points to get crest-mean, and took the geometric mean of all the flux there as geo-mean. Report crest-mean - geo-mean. 0.68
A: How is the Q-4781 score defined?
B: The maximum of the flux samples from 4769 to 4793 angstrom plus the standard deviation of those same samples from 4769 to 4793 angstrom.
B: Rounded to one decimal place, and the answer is 29.9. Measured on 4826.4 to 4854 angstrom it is 30.6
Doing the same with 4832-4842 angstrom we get 29.2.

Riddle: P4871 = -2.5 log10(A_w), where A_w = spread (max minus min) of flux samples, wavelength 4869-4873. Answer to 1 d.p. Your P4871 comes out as 1.1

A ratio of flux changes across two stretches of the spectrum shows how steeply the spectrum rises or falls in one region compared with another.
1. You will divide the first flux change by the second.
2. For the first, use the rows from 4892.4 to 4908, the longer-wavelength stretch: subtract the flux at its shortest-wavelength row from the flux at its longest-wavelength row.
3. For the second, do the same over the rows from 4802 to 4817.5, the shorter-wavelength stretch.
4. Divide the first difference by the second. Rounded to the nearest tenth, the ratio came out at -0.4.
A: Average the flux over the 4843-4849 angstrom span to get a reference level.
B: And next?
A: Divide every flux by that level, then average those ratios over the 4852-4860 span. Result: 0.89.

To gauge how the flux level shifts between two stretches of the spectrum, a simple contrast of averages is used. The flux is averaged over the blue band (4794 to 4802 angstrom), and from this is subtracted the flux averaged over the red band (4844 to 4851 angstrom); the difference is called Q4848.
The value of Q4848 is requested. 1.3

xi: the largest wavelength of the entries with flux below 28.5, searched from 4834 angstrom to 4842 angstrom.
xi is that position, 4841.43 angstrom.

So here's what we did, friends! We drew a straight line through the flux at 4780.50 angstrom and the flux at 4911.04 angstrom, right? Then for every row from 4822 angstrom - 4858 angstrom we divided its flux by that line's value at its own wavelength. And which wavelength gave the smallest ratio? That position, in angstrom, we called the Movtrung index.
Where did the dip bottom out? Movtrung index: 4857.06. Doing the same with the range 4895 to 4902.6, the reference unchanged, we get 4895.23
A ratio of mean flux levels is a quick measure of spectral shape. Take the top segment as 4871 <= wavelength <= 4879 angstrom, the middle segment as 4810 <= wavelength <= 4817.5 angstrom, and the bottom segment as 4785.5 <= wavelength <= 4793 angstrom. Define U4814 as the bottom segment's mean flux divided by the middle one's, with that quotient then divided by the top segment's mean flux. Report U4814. 0.0378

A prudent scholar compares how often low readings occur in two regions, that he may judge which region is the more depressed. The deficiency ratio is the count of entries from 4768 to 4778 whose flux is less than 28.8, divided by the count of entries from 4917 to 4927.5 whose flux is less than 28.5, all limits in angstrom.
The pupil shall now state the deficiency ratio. 0.0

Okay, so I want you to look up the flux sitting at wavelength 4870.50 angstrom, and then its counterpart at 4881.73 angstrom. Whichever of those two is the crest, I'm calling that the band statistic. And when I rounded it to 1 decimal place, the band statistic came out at 28.0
